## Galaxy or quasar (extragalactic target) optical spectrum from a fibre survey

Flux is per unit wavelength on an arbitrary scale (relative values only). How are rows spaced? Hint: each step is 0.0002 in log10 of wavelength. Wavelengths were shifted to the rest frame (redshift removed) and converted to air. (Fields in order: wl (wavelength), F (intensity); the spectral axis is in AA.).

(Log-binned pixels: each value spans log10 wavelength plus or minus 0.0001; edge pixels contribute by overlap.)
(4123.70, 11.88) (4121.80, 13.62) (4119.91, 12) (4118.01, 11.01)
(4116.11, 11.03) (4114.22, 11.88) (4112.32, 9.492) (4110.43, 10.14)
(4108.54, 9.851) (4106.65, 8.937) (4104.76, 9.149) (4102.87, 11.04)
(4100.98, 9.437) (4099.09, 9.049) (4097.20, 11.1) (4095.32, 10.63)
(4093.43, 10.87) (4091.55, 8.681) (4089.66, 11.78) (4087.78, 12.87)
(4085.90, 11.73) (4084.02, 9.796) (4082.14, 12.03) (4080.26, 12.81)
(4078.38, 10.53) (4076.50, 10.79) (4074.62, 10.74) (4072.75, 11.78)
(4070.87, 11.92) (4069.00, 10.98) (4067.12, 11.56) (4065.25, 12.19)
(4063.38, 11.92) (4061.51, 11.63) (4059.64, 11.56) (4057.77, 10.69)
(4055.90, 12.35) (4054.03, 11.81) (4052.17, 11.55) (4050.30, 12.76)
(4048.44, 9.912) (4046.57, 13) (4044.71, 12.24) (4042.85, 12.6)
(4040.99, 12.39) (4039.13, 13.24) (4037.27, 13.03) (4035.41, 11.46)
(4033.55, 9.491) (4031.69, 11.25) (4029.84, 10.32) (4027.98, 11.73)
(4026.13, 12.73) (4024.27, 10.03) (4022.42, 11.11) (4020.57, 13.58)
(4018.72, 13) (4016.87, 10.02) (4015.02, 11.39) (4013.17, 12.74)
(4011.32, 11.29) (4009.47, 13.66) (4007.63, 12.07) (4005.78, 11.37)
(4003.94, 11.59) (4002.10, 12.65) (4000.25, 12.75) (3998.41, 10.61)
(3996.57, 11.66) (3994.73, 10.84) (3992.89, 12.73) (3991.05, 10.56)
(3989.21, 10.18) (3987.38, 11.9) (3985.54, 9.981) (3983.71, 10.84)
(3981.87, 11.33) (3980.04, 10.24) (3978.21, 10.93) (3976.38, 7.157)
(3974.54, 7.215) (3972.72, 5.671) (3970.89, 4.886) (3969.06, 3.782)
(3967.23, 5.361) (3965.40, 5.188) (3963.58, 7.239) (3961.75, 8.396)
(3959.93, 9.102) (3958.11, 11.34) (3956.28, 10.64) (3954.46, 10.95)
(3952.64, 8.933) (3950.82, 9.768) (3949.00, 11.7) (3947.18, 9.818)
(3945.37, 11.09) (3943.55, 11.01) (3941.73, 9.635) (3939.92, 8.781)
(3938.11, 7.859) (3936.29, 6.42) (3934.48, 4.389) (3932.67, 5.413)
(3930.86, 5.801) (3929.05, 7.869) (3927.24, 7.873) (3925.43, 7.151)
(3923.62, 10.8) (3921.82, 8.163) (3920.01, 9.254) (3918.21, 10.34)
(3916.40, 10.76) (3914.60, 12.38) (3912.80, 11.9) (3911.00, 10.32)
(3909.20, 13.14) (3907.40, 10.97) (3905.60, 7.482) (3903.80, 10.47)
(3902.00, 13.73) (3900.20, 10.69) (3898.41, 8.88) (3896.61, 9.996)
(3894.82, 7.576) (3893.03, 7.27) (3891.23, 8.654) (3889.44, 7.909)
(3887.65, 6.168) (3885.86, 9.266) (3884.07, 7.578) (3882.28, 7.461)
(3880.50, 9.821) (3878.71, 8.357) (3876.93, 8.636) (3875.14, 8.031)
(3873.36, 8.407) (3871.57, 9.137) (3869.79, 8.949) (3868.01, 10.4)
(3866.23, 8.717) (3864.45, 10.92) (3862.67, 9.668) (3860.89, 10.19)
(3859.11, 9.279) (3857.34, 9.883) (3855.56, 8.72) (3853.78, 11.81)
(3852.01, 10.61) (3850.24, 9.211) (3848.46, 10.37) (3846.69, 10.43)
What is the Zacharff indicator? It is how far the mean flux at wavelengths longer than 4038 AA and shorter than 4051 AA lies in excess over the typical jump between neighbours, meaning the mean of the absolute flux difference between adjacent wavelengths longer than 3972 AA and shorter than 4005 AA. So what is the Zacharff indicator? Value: 11.0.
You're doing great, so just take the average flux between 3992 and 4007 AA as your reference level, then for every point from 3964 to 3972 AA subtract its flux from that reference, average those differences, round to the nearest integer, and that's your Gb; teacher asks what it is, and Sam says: 7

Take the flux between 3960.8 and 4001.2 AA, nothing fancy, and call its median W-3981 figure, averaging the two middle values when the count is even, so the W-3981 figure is 10.2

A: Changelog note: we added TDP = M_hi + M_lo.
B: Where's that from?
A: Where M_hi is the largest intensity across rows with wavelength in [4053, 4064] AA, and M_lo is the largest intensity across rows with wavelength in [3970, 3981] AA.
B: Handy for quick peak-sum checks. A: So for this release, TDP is 23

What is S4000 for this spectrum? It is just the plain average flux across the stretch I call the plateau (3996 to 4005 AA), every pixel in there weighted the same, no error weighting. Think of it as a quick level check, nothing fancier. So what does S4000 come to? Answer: 11.9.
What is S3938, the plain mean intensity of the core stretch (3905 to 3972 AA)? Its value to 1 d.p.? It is 8.8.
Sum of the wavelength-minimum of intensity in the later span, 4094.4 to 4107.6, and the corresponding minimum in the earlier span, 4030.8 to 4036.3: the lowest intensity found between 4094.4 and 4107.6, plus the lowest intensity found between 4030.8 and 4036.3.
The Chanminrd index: 18.4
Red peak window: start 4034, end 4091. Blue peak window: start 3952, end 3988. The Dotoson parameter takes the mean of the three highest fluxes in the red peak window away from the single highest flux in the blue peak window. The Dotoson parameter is -1.2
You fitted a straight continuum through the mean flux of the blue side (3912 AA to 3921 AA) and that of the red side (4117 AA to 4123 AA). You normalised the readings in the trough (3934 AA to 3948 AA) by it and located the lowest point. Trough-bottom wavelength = 3934.48 AA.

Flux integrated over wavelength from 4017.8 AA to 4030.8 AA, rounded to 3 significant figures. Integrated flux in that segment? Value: 153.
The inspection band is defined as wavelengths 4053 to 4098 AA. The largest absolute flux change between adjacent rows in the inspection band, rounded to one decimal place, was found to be 3.1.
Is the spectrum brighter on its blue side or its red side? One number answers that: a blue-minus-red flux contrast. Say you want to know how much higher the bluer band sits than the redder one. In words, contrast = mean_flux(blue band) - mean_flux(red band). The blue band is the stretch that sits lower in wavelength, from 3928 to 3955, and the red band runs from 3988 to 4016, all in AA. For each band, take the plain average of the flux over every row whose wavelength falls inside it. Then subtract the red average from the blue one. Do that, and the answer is -3.1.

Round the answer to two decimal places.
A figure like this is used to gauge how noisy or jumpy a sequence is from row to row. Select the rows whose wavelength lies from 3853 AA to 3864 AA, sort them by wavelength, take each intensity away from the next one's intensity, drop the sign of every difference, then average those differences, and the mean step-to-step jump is 1.26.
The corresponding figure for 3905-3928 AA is 1.81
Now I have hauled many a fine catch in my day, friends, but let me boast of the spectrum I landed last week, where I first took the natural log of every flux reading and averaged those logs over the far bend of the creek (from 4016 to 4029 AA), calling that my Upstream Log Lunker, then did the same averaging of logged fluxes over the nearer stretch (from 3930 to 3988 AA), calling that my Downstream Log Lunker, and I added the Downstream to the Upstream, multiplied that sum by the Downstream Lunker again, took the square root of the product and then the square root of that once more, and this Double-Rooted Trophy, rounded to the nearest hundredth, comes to 1.76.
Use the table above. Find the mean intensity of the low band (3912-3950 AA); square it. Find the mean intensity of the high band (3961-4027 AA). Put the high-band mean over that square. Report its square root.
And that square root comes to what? 0.36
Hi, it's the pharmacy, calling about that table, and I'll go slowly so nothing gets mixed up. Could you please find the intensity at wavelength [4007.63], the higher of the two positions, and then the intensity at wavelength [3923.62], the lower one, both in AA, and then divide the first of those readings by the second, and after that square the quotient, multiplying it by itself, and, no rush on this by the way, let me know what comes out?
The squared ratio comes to 1.2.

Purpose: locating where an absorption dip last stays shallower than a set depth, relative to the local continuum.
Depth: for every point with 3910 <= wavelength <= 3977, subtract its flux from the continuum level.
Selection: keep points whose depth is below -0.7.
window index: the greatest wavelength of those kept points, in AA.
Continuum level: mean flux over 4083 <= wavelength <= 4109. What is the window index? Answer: 3958.11 AA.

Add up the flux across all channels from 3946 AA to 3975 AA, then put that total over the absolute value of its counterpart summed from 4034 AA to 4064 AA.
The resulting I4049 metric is 0.68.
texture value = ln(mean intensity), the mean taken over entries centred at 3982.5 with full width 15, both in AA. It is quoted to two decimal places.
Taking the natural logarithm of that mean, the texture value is 2.33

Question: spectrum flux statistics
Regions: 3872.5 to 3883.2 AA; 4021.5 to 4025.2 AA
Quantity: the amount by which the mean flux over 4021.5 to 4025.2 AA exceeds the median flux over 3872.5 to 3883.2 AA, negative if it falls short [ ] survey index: 2.2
